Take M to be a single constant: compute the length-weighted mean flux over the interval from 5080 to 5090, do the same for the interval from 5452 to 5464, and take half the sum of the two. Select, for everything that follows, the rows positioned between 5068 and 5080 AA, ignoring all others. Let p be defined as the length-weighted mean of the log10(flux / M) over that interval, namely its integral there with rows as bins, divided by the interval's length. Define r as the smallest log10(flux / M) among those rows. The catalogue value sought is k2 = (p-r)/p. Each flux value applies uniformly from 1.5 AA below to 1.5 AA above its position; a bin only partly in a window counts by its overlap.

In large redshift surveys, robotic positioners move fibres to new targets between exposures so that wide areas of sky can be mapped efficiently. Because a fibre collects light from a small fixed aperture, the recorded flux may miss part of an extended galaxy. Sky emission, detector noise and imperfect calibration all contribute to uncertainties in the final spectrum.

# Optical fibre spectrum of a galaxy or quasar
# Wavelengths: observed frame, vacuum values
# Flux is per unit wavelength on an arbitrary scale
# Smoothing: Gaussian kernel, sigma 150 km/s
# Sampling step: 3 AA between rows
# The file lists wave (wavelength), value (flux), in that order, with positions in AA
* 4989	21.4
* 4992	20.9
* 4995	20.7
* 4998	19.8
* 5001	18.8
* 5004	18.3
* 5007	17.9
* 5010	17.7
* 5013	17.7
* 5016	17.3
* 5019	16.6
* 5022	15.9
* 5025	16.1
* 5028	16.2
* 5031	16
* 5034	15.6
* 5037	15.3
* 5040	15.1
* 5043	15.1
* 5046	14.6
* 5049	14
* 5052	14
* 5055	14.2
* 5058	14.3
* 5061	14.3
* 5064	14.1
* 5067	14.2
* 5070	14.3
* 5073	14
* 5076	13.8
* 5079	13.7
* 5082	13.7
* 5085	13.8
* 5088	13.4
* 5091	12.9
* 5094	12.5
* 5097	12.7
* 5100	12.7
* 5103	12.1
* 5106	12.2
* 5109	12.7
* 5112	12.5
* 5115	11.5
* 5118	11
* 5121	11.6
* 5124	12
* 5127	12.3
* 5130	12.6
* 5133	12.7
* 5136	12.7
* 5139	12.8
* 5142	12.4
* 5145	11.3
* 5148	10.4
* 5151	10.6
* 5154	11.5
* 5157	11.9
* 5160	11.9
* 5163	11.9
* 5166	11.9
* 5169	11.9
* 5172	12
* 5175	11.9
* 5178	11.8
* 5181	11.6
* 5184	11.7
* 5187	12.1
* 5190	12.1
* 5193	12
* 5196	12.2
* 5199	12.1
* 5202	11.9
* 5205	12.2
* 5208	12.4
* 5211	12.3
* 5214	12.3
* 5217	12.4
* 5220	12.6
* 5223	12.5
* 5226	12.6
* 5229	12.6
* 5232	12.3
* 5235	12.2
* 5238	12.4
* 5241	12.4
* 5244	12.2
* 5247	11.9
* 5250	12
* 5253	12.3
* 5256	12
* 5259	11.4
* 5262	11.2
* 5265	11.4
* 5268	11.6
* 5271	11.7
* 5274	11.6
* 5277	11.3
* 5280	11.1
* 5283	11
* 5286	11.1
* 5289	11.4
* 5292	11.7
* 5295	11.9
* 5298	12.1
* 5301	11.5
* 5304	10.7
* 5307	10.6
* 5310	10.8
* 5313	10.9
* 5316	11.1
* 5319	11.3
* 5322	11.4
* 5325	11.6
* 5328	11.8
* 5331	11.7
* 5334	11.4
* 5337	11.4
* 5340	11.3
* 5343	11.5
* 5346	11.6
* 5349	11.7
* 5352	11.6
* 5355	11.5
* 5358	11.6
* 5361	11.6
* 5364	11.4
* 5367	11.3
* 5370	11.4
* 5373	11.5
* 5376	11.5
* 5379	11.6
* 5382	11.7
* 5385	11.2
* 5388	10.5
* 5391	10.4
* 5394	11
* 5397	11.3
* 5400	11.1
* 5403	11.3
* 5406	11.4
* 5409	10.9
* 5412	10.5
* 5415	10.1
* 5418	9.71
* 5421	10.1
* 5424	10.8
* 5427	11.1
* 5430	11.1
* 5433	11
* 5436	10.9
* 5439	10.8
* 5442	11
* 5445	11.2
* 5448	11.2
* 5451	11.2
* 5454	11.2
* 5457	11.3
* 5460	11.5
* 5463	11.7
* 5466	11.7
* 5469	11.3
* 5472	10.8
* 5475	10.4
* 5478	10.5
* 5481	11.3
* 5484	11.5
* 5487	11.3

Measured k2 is 0.2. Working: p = 0.048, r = 0.04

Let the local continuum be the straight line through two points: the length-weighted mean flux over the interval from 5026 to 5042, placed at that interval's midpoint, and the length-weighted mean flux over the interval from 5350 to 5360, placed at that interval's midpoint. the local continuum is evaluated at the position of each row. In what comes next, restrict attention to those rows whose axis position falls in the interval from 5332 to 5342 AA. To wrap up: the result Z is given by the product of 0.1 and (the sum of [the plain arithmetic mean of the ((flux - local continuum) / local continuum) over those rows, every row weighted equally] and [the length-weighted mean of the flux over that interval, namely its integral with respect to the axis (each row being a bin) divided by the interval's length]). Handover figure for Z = 1.14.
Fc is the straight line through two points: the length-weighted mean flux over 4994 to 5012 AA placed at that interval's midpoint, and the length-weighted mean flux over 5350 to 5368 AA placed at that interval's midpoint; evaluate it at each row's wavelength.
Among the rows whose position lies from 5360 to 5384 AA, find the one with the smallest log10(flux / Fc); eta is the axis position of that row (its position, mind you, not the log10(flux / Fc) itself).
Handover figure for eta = 5367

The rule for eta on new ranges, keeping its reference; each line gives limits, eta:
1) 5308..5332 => 5310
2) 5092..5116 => 5115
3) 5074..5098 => 5094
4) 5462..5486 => 5475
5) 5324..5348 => 5334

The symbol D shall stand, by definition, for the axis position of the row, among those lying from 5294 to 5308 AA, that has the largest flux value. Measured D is 5298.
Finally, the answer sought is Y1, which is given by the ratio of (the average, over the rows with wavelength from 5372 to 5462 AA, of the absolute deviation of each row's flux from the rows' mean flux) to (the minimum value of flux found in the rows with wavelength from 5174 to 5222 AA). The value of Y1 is 0.031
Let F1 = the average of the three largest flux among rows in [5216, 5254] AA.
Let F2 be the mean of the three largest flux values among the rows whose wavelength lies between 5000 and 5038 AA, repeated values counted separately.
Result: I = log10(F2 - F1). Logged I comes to 0.8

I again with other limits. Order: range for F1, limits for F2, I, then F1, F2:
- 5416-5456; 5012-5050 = 0.8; 11.2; 17.2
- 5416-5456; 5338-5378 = -0.4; 11.2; 11.6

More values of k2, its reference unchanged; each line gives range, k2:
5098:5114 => -3.7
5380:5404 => -0.5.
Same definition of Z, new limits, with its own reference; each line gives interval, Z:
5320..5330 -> 1.16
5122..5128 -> 1.19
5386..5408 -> 1.10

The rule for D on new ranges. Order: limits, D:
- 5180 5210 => 5208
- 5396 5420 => 5406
